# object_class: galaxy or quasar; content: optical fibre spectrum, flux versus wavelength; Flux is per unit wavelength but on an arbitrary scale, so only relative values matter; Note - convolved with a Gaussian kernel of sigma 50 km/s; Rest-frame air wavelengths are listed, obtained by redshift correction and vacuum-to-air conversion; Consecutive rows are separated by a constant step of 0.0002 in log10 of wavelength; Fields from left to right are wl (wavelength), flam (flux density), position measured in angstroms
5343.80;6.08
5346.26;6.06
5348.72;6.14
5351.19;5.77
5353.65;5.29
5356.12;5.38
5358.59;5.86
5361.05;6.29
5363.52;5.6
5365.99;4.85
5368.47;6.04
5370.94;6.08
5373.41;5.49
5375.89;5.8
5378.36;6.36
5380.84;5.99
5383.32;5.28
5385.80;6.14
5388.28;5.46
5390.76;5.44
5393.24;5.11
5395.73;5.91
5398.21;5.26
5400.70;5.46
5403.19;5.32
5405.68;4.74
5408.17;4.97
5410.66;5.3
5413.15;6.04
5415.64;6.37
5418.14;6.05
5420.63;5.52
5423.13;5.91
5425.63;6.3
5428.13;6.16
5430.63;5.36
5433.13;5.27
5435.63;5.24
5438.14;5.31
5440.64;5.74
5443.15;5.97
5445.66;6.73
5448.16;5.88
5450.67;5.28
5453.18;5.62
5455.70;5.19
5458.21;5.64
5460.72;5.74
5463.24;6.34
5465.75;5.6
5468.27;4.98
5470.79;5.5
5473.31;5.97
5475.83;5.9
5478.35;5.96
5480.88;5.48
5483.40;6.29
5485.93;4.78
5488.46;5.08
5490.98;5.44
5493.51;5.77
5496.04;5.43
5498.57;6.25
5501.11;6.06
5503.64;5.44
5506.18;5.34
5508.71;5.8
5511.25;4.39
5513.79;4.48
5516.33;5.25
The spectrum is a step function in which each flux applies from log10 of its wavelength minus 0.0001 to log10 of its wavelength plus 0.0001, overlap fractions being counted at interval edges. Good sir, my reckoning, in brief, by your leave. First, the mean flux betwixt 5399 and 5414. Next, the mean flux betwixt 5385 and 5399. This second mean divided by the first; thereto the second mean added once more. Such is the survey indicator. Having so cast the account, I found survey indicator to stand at 6.60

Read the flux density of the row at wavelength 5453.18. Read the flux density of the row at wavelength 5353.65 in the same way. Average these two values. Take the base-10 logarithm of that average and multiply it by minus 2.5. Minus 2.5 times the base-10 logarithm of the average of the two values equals -1.84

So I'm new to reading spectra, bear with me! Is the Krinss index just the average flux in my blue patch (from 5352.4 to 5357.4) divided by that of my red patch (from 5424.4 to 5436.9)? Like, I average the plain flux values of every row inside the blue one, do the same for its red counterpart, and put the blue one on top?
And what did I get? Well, 0.94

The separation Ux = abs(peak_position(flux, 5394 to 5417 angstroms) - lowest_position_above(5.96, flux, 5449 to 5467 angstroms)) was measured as 47.6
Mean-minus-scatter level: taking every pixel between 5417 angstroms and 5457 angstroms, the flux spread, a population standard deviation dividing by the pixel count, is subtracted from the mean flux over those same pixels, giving 5.28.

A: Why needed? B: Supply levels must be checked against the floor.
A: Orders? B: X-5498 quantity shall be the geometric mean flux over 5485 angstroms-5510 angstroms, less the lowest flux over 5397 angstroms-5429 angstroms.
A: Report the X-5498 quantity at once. 0.8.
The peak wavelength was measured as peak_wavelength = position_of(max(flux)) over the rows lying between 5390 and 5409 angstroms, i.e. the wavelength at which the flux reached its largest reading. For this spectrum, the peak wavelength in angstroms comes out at 5395.73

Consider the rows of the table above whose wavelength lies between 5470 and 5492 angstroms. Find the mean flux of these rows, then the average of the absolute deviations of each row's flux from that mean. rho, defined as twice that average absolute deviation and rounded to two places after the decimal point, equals 0.76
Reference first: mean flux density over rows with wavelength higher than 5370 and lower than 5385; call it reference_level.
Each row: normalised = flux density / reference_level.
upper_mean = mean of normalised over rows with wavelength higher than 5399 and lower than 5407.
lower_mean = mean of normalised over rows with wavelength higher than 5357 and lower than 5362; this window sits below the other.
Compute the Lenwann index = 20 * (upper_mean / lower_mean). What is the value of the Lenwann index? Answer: 17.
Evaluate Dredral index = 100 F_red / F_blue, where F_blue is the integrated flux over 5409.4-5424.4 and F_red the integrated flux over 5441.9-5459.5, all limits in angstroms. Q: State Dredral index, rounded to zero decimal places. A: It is 115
